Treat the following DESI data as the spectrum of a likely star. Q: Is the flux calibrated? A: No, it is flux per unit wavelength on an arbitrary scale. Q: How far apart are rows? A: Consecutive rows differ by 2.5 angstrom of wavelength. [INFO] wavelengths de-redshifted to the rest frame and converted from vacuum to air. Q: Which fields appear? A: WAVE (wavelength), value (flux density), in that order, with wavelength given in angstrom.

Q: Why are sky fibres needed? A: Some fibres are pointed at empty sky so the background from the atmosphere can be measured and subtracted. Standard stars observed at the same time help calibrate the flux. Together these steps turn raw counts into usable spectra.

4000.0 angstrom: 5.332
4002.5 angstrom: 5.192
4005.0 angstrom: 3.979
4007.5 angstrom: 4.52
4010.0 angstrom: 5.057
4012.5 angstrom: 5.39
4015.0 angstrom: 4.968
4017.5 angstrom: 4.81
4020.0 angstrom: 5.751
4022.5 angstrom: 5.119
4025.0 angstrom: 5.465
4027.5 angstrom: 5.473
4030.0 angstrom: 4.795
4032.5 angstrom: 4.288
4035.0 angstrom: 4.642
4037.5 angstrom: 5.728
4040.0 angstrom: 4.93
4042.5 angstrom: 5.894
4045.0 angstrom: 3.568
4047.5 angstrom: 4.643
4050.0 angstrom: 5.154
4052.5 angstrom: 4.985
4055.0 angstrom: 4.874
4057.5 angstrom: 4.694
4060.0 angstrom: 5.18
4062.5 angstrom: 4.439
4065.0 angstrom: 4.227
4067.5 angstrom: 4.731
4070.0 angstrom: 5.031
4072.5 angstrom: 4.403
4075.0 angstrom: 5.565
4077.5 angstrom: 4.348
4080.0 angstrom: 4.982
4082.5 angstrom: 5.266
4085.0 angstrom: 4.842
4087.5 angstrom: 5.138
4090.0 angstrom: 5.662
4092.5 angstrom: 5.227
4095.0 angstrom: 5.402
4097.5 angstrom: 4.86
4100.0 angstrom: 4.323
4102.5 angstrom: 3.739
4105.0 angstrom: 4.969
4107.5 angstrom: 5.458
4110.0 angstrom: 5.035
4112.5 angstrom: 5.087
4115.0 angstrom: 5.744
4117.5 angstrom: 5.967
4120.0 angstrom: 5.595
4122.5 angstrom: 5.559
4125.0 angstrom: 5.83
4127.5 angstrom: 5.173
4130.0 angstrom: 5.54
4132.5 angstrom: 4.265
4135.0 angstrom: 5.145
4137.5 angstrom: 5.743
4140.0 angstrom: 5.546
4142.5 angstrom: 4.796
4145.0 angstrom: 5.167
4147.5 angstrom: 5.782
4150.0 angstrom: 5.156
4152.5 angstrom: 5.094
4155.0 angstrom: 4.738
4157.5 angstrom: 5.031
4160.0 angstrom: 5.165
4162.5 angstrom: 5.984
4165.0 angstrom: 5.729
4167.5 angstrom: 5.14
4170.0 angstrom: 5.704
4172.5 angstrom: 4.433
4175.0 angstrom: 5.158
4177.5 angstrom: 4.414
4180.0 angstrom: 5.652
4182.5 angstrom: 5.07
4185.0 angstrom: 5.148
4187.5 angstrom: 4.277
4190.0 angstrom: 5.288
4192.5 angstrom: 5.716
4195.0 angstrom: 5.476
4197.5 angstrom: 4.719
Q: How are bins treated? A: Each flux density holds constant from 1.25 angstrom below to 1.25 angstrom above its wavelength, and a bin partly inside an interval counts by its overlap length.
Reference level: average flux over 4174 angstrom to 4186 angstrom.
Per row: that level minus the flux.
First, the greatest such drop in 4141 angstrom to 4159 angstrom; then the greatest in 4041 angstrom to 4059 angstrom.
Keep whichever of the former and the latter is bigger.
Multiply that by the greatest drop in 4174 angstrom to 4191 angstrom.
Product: 1.2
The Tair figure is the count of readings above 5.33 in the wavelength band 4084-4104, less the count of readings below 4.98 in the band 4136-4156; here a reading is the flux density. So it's 0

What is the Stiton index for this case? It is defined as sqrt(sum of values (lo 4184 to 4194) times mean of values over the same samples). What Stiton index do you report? 10.2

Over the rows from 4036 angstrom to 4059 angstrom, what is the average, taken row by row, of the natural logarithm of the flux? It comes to 1.589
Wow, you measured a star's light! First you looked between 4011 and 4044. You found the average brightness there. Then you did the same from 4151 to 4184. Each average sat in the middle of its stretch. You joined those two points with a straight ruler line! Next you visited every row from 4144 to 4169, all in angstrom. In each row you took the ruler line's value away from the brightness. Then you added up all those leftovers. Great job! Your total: 1.2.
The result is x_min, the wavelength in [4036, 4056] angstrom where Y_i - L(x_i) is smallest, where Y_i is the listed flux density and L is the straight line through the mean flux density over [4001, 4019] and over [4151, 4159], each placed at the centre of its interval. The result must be 4045.0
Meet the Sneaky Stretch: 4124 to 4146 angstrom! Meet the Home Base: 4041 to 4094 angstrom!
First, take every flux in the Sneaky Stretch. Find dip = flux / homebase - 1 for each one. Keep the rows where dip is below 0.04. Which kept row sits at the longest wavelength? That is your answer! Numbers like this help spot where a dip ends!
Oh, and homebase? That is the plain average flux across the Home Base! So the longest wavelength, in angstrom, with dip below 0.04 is 4142.5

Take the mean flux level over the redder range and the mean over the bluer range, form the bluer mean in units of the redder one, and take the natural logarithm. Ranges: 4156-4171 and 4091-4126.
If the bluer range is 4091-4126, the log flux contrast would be -0.05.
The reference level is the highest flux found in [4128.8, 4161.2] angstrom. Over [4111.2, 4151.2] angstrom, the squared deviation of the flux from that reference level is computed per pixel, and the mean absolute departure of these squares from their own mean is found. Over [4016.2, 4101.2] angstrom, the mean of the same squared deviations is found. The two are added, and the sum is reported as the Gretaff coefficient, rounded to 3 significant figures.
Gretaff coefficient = 1.30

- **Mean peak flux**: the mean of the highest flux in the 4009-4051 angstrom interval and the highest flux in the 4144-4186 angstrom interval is 5.94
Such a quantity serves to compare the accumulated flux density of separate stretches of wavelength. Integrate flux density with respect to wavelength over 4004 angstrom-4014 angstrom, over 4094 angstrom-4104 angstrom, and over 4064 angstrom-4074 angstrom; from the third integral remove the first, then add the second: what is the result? 44.4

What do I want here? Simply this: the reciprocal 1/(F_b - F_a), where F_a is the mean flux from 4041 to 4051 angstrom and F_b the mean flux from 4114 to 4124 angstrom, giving 1.1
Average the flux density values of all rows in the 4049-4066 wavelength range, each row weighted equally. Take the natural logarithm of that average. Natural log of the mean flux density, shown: 1.57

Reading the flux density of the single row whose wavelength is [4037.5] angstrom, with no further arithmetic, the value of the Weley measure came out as 5.728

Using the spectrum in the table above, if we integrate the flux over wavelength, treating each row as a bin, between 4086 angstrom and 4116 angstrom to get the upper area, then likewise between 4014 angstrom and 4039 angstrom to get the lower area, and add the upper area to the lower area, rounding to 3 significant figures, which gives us 279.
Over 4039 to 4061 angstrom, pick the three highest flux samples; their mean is 5.41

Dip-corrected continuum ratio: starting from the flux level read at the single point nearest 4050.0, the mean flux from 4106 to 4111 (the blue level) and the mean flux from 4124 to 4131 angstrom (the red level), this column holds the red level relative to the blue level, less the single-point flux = -4.1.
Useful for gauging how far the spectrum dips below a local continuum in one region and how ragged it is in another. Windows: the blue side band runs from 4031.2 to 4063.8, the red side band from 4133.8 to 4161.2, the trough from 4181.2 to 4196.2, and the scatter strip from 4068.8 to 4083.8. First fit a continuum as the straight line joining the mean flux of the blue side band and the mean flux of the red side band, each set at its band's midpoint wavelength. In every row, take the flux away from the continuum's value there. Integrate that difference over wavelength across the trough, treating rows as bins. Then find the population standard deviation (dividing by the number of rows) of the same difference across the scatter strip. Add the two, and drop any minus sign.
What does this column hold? 3.5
